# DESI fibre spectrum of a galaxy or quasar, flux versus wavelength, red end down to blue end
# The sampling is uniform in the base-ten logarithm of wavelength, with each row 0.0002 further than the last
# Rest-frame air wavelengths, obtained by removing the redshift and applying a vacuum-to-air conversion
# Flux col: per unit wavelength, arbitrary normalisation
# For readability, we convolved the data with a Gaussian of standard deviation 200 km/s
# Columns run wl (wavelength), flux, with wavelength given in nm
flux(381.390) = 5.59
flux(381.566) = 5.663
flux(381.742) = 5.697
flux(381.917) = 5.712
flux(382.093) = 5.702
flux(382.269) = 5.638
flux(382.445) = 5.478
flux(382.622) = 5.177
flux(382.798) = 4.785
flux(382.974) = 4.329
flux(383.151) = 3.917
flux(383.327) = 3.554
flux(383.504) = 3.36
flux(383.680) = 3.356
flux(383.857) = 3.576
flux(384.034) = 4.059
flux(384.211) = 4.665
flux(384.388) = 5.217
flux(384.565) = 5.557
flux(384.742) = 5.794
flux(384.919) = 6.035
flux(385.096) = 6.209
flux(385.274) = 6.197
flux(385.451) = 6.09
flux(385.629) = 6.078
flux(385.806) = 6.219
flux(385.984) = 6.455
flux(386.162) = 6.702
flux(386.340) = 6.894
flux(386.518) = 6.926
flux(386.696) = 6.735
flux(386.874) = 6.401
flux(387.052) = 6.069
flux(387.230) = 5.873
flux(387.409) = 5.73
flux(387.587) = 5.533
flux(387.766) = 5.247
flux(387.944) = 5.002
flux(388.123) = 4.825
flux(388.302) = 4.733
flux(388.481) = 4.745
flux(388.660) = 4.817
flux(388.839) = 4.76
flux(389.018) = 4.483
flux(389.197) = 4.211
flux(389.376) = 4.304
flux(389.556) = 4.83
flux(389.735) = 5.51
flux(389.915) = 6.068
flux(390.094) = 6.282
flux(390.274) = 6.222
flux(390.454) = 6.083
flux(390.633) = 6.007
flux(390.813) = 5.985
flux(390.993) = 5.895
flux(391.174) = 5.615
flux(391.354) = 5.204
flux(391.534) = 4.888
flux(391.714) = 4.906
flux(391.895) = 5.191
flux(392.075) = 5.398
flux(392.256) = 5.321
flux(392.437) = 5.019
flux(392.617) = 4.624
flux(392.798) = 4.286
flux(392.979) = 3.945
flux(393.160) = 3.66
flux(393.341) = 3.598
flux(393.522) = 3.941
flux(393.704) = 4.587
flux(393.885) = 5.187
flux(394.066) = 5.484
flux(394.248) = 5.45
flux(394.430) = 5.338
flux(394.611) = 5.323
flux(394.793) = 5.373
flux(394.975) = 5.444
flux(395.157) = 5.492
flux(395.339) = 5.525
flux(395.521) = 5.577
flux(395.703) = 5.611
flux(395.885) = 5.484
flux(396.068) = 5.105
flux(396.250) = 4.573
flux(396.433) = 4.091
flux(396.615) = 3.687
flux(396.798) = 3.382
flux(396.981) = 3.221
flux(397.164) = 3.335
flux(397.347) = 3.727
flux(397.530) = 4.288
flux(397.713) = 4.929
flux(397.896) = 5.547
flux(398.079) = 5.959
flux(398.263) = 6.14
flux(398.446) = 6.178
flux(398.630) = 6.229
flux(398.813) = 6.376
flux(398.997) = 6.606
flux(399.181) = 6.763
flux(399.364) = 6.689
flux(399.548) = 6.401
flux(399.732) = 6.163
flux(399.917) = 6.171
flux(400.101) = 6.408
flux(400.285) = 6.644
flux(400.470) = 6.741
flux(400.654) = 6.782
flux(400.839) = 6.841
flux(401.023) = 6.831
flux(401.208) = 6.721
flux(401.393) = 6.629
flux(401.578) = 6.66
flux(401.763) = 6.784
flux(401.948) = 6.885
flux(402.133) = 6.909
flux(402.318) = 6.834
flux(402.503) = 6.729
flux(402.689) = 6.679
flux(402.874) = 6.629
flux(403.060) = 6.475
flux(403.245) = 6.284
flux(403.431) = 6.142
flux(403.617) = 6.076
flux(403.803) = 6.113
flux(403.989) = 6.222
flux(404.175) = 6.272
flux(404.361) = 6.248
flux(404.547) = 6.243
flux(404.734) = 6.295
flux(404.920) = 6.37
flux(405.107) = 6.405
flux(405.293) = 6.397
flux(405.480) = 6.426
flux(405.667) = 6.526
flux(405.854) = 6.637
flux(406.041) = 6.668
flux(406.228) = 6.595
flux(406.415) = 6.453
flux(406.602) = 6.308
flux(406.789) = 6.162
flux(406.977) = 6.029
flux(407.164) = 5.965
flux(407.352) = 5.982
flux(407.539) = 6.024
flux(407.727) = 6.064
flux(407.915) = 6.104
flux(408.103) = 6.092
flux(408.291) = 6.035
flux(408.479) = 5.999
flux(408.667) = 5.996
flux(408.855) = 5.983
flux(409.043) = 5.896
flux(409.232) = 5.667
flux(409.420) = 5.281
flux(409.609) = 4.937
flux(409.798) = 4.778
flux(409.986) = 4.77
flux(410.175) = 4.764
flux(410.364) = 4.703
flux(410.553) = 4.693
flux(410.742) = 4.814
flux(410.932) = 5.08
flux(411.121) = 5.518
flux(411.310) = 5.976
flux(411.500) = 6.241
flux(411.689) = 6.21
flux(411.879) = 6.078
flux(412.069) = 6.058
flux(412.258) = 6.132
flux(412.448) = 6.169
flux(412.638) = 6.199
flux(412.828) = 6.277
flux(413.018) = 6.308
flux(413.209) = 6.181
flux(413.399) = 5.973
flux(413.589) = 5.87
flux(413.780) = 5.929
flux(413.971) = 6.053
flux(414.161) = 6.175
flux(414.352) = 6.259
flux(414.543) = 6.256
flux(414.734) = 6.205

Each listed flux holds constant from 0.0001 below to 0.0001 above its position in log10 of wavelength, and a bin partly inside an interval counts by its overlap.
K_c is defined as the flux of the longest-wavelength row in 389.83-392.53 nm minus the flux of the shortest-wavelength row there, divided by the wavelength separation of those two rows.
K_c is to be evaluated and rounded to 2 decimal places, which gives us -0.42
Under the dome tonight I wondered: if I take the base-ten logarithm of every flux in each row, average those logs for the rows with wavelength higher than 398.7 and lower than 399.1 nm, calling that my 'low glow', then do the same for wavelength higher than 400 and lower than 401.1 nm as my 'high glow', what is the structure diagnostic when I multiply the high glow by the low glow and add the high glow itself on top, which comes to 1.50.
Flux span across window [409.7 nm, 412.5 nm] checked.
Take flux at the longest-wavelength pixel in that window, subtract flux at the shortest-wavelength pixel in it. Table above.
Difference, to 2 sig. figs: 1.4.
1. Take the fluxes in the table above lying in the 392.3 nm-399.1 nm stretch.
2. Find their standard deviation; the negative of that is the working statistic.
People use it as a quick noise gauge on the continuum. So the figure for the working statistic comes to -0.9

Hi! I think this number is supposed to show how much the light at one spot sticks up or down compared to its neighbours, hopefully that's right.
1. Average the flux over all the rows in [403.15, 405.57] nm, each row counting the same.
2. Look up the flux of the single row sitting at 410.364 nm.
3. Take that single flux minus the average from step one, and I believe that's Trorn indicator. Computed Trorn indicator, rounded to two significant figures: -1.6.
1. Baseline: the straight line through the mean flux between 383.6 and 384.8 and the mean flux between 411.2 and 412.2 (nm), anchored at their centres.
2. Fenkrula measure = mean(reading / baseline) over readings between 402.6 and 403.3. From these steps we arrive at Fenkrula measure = 1.16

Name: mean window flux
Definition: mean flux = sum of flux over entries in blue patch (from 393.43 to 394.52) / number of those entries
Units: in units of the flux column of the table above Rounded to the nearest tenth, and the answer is 5.0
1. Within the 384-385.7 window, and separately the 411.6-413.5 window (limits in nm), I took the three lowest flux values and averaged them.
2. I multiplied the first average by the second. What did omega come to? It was 28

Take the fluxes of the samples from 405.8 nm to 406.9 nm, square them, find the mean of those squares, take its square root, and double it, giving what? 12.9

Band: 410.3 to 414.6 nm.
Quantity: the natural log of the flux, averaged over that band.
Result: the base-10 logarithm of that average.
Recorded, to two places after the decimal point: 0.25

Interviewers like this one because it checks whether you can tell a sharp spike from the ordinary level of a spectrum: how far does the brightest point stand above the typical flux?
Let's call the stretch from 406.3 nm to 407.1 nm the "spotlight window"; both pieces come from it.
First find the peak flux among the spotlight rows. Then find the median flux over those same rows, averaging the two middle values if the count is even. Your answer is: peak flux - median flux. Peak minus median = 0.22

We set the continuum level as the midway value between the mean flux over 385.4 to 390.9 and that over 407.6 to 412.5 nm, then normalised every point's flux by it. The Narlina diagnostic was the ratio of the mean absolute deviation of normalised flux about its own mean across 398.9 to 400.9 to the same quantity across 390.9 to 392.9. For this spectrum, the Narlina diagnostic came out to 0.59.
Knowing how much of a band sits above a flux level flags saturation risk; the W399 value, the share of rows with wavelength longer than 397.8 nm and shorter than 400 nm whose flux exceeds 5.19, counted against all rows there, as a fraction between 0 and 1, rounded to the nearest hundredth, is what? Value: 1.00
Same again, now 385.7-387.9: 1.00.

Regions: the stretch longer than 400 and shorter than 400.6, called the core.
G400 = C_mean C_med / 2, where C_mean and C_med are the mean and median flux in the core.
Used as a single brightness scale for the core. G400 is 21.9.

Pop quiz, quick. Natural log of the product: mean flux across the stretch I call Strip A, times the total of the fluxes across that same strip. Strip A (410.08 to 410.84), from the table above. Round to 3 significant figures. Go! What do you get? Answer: 4.50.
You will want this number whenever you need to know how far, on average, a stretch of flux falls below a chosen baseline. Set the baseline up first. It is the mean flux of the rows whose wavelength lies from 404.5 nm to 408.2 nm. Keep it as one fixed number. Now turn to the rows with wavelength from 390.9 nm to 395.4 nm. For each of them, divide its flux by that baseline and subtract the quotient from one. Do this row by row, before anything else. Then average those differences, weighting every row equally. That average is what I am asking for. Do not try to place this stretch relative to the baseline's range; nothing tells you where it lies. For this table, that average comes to 0.21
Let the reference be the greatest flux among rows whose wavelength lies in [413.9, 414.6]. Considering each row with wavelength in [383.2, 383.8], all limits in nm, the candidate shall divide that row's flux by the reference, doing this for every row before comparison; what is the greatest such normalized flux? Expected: 0.57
